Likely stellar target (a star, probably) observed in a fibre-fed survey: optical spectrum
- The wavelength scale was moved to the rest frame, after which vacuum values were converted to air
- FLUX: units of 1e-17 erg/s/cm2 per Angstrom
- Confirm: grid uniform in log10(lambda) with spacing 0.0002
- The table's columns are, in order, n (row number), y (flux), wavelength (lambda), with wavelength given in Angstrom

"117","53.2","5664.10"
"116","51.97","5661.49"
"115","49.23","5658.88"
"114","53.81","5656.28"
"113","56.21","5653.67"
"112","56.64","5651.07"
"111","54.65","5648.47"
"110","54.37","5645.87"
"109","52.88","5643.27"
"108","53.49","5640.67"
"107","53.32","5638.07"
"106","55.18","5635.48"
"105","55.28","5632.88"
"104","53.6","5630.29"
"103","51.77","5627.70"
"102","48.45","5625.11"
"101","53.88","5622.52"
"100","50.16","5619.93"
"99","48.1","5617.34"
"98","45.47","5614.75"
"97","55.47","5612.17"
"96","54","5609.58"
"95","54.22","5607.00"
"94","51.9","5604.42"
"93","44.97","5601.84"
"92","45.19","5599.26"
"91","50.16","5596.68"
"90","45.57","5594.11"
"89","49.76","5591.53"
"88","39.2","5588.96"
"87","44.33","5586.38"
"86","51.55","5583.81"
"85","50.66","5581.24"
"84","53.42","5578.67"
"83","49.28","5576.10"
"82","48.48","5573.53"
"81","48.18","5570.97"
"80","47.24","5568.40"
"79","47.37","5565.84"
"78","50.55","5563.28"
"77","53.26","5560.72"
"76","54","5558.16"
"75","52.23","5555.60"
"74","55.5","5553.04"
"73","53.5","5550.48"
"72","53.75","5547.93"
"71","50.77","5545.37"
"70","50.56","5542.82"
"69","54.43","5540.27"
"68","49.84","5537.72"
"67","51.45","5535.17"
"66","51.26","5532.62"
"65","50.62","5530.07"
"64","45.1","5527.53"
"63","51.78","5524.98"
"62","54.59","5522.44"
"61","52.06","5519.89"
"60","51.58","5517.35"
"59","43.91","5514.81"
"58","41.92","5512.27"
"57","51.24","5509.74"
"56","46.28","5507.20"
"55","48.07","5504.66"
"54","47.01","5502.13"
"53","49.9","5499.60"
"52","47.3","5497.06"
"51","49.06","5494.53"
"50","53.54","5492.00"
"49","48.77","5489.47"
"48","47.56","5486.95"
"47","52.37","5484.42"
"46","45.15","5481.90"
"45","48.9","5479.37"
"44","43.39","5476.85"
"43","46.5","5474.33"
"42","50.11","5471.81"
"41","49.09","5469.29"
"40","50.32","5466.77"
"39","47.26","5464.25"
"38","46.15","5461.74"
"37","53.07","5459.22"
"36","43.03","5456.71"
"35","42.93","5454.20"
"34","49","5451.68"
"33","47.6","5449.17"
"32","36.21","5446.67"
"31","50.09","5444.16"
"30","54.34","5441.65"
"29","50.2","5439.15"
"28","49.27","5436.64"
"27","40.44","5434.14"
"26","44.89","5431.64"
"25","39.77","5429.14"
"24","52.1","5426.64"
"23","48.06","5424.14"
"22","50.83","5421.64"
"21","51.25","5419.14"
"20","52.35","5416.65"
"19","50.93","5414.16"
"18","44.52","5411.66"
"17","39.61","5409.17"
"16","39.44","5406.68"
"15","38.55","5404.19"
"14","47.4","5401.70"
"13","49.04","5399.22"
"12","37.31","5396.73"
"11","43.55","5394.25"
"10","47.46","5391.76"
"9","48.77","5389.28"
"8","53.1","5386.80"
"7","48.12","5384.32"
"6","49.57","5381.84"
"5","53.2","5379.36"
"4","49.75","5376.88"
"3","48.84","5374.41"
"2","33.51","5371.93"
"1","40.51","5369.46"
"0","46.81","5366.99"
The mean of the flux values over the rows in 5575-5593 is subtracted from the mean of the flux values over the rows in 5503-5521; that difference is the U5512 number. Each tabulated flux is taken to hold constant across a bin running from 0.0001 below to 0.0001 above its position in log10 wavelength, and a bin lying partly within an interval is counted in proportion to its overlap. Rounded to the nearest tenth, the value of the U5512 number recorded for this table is -0.4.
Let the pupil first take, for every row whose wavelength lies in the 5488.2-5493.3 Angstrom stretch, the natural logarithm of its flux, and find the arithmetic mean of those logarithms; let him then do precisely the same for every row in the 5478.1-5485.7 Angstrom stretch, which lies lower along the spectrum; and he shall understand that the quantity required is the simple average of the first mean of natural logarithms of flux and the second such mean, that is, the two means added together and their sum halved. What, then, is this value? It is 3.91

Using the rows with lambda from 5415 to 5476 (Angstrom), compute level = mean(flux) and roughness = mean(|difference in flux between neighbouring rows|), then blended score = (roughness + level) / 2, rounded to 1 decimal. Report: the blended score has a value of 26.2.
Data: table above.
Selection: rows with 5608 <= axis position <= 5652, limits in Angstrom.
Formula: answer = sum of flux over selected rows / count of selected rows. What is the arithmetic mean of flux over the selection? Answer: 53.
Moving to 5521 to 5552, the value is 51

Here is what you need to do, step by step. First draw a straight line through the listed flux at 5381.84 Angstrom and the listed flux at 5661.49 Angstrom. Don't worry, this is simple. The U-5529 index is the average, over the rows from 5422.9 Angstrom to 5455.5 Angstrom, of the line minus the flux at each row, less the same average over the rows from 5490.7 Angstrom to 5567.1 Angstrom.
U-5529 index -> 3.1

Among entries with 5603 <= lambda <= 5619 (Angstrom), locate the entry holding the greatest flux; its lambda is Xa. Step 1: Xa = 5612.17 Angstrom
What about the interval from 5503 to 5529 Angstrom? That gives 5522.44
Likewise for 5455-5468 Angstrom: 5459.22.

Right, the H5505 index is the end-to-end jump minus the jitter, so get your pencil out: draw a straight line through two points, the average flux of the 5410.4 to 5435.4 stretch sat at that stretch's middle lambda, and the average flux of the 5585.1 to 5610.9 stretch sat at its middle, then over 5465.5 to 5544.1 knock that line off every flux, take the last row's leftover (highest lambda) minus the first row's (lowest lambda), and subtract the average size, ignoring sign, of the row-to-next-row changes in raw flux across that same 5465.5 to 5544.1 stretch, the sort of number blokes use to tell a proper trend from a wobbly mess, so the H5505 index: -3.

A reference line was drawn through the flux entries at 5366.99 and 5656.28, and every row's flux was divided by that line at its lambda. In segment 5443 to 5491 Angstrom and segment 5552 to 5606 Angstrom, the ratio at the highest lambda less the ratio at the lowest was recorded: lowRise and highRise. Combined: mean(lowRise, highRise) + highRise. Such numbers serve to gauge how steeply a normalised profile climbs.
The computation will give -0.17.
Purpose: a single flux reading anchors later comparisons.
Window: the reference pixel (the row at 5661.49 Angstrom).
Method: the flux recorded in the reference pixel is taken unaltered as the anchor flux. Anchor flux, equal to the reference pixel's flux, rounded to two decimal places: 51.97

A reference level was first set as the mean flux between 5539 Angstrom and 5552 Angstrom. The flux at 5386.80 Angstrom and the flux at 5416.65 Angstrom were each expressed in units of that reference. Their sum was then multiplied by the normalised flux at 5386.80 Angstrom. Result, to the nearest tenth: 2.0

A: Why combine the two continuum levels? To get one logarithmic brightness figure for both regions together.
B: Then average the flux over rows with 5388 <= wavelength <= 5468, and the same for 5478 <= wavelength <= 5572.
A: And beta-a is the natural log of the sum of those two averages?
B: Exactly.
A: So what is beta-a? 4.57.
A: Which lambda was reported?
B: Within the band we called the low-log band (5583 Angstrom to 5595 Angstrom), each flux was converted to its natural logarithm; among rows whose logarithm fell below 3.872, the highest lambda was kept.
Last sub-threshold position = 5594.11 Angstrom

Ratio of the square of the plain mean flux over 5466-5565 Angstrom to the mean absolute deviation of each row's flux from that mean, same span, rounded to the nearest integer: 952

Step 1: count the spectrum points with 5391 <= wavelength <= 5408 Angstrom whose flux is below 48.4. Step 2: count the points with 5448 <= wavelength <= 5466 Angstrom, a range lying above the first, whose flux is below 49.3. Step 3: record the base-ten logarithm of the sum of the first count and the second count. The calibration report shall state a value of 1.1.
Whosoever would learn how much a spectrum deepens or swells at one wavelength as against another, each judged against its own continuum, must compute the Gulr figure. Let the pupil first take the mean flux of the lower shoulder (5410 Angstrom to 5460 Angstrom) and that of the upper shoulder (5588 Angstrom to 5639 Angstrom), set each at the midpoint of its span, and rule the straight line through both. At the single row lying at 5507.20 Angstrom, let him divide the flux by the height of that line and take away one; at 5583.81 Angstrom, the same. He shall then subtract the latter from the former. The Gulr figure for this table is -0.08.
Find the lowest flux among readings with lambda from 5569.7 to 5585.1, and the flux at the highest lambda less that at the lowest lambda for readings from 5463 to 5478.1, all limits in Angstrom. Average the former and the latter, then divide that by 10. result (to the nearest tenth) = 2.2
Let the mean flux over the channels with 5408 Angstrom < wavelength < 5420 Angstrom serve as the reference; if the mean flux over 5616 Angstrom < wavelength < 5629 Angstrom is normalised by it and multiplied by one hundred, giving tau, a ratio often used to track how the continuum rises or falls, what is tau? 106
